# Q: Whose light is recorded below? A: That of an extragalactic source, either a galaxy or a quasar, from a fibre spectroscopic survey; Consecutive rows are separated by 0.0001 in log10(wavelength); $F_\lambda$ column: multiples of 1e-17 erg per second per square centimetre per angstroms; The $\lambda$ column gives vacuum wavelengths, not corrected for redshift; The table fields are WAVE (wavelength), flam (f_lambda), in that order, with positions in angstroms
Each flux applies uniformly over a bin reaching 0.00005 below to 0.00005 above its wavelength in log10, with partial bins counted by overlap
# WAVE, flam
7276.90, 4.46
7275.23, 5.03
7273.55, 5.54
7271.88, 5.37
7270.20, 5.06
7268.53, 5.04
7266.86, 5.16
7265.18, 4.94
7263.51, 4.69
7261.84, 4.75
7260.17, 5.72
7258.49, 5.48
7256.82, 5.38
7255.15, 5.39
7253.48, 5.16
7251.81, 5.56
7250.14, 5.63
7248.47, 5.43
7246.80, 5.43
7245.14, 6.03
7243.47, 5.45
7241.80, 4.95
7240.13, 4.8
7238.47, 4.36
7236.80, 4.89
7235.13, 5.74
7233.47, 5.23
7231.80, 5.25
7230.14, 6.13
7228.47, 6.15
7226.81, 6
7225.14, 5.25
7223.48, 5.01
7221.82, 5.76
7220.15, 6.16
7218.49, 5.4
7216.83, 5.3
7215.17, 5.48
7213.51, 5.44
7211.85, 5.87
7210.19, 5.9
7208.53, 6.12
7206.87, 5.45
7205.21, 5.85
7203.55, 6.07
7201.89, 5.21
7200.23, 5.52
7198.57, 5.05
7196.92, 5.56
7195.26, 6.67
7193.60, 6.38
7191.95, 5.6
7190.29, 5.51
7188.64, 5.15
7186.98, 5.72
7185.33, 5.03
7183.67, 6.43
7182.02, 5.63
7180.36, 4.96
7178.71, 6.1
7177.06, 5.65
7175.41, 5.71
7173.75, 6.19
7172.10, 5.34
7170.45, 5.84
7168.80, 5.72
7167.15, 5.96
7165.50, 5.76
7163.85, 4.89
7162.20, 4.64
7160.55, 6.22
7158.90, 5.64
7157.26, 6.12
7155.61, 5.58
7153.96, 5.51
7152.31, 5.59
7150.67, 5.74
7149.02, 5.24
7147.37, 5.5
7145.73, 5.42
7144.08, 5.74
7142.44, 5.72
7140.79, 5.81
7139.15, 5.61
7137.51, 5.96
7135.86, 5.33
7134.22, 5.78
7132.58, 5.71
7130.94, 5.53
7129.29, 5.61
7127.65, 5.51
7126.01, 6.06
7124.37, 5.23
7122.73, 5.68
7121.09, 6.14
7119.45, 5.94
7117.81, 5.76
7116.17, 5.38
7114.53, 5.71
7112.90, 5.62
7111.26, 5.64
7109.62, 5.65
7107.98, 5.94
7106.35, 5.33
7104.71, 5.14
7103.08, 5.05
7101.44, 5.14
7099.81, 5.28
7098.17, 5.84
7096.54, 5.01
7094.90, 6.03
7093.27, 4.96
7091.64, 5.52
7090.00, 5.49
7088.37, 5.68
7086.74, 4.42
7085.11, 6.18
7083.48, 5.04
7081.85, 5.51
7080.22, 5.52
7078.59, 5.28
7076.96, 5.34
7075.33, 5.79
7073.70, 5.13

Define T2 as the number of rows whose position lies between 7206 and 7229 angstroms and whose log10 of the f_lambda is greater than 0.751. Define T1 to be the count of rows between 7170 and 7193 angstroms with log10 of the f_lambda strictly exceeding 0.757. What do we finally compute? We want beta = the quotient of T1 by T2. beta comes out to 0.7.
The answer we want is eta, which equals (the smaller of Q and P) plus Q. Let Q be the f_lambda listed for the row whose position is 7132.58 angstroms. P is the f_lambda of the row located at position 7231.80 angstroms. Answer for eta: 11.0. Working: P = 5.25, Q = 5.71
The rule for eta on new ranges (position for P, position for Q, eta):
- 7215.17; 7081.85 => 11.0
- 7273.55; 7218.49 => 10.8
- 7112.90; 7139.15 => 11.2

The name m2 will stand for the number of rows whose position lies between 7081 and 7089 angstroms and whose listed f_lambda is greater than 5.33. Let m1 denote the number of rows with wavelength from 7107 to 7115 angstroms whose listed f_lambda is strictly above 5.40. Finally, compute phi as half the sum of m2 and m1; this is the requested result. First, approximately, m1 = 5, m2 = 3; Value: 4.0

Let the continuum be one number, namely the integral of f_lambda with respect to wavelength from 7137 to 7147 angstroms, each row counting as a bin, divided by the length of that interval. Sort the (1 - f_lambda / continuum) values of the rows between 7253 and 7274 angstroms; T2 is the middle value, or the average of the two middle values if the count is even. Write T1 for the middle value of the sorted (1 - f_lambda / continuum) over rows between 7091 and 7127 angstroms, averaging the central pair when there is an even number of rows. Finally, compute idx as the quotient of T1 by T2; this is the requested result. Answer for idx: 0.12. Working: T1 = 0.01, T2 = 0.094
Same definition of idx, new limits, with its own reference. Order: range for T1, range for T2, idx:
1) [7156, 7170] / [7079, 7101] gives -0.23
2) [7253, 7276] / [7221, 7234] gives 2.80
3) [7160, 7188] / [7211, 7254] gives -0.09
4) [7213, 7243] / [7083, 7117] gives 1.68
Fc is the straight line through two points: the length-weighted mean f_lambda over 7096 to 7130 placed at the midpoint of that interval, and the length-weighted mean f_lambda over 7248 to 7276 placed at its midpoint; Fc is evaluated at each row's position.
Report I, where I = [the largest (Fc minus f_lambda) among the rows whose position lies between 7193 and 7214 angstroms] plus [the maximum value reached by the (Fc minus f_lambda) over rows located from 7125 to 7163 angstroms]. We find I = 1.15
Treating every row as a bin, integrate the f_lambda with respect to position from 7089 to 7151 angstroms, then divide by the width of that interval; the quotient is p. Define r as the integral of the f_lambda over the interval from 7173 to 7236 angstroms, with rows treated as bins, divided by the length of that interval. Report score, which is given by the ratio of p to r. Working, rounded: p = 5.57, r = 5.67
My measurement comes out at 0.98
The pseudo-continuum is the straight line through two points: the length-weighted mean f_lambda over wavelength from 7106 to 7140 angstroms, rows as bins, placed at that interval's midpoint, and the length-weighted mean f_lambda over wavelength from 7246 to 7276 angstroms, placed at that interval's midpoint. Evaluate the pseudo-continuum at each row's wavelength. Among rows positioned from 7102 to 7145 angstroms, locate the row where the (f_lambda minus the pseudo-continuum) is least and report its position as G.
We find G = 7103.08 angstroms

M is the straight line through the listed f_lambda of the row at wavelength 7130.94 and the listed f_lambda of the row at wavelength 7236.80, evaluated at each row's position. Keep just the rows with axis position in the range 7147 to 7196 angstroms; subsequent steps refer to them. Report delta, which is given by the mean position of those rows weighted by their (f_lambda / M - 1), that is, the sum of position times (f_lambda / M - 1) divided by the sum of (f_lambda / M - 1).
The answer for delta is 7178.6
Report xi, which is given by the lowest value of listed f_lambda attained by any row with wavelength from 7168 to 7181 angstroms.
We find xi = 4.96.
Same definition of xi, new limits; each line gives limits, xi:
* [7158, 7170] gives 4.64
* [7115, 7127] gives 5.23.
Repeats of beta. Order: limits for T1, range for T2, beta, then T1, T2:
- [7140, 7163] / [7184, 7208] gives 1.2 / 6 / 5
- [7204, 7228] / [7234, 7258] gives 3.5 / 7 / 2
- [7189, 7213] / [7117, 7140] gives 0.9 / 7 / 8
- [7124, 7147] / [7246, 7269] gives 6.0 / 6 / 1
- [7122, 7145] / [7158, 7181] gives 0.6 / 6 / 10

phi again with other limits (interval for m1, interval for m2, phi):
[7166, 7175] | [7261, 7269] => 2.0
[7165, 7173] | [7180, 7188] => 3.5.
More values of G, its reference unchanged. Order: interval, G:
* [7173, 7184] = 7180.36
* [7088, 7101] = 7093.27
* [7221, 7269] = 7238.47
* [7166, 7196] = 7180.36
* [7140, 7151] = 7149.02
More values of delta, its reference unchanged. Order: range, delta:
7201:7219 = 7209.6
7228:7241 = 7229.8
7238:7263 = 7252.7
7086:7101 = 7091.4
